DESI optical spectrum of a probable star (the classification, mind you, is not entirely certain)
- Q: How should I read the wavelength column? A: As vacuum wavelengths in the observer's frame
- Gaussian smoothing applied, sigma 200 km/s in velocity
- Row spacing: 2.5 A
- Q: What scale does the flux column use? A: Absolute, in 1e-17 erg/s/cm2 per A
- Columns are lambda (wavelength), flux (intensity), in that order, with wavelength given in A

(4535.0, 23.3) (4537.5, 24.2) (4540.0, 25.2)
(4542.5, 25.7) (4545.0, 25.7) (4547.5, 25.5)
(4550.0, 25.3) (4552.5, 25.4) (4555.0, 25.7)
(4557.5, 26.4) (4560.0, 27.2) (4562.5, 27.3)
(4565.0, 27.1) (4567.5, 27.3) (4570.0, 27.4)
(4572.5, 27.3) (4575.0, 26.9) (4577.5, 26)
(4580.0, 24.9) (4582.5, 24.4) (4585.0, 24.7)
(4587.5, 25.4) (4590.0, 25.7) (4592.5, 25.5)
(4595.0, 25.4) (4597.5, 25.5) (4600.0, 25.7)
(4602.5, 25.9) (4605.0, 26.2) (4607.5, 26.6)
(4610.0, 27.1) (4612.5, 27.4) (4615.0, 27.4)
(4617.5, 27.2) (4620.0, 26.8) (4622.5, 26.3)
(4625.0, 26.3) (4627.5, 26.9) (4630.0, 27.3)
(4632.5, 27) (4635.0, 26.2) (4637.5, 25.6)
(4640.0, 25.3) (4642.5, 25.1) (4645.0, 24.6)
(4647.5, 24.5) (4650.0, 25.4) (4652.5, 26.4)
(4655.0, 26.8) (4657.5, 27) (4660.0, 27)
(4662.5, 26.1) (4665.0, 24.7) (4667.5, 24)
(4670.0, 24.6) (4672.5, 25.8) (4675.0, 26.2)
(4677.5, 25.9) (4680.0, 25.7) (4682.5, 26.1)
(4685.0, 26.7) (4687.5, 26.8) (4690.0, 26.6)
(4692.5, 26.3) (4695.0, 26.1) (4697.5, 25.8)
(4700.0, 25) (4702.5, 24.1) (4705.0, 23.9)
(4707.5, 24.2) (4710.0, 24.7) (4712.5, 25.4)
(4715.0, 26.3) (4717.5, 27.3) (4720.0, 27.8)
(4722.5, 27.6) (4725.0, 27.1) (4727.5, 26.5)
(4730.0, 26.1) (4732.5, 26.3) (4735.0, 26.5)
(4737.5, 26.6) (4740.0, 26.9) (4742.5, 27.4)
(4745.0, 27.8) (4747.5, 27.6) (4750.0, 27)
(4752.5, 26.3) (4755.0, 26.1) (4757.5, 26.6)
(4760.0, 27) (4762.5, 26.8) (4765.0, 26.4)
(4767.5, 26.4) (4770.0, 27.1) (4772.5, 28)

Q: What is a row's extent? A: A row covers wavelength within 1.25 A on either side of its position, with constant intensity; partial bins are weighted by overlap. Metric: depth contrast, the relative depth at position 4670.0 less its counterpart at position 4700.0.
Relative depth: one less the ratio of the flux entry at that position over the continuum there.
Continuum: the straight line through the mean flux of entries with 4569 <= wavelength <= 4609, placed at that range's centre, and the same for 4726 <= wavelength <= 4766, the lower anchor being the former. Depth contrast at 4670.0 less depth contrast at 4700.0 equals 0.01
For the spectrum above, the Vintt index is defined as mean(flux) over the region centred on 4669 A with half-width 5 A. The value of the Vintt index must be 24.8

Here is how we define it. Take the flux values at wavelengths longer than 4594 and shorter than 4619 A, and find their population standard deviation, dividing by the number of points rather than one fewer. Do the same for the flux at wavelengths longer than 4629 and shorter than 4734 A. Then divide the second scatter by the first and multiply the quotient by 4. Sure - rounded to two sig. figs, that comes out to 5.4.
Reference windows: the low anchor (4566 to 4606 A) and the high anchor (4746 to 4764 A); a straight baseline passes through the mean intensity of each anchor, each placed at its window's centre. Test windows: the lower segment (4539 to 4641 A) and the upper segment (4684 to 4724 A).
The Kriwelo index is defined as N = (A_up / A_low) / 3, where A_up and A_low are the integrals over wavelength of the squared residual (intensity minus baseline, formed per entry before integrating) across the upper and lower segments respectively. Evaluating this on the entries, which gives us 0.30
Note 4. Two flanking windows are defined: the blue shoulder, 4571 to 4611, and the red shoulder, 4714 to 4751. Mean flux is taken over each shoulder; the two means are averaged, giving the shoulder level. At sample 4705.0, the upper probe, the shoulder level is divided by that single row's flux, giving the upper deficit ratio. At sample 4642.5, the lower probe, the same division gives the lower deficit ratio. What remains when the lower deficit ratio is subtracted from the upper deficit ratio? 0.053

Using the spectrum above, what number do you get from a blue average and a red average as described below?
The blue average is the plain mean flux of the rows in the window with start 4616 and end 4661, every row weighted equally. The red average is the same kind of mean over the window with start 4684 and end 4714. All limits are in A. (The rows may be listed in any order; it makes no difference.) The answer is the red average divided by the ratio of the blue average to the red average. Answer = 24.7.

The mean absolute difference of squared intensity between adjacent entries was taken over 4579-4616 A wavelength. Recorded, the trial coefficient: 15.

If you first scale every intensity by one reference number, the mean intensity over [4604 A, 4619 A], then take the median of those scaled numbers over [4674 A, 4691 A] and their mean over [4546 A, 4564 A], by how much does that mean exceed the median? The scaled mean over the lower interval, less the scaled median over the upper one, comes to 0.00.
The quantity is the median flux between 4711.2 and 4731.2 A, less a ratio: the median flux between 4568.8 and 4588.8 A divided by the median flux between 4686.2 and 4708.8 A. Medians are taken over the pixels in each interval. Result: 25.8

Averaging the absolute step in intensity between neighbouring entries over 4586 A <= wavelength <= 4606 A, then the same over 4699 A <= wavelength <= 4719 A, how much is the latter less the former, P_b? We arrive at 0.44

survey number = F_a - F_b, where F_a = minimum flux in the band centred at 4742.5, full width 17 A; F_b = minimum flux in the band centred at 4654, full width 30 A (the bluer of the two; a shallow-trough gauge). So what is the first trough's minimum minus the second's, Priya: 2.5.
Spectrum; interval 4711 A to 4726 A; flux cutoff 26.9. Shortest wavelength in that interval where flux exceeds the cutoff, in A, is 4717.5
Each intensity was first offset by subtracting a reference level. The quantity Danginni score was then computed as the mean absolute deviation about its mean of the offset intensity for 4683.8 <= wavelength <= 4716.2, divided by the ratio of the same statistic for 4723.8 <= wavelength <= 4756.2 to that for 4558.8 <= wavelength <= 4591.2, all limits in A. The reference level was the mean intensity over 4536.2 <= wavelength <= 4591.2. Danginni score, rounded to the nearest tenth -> 1.9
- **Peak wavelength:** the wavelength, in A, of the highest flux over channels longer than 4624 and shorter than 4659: 4630.0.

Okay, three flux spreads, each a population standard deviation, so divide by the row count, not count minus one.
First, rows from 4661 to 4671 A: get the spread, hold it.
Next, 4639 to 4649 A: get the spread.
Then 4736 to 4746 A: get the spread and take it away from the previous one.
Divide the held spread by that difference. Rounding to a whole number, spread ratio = -6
